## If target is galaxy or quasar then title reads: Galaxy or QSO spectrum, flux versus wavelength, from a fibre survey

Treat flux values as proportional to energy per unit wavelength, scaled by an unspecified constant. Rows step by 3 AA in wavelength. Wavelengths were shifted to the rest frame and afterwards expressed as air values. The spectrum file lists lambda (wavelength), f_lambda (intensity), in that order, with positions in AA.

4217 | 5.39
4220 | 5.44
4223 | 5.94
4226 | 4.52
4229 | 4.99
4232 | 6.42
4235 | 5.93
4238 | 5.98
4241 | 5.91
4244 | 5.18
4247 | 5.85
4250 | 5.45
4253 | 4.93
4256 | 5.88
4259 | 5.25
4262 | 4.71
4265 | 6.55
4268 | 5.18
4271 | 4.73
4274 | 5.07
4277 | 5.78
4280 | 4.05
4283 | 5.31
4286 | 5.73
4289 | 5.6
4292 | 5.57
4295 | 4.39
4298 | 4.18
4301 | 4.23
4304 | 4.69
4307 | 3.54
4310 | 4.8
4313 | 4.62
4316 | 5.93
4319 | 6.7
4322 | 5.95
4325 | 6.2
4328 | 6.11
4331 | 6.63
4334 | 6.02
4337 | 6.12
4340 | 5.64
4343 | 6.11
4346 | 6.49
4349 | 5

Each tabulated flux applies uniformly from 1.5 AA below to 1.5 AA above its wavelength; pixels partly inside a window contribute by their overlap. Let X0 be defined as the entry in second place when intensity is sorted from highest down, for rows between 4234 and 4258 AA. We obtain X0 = 5.93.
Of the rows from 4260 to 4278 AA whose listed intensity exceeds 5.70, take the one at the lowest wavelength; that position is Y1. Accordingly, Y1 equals 4265 AA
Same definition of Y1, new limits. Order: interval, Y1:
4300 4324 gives 4316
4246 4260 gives 4247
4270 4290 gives 4277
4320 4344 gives 4322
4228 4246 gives 4232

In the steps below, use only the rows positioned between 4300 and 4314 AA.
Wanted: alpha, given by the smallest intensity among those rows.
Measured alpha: 3.54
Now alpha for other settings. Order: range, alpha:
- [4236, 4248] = 5.18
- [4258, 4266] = 4.71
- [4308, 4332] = 4.62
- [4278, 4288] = 4.05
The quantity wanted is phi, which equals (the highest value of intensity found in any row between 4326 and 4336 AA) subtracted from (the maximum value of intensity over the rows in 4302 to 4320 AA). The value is 0.07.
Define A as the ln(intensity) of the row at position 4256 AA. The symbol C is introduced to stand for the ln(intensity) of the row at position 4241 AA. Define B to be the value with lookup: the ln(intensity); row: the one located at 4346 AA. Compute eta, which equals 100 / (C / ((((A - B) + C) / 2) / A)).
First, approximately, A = 1.77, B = 1.87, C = 1.78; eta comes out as 26.7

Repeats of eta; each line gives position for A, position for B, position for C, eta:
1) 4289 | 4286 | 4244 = 28.6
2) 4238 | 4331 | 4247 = 26.3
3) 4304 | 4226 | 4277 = 33.0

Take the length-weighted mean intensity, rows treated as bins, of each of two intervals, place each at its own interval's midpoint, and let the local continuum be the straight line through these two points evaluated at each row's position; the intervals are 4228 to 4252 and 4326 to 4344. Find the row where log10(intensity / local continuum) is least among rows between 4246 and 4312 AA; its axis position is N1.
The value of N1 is 4307 AA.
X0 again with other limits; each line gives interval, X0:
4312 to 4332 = 6.63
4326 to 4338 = 6.12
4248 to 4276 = 5.88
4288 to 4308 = 5.57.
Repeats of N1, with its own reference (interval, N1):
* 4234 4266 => 4262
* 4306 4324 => 4307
